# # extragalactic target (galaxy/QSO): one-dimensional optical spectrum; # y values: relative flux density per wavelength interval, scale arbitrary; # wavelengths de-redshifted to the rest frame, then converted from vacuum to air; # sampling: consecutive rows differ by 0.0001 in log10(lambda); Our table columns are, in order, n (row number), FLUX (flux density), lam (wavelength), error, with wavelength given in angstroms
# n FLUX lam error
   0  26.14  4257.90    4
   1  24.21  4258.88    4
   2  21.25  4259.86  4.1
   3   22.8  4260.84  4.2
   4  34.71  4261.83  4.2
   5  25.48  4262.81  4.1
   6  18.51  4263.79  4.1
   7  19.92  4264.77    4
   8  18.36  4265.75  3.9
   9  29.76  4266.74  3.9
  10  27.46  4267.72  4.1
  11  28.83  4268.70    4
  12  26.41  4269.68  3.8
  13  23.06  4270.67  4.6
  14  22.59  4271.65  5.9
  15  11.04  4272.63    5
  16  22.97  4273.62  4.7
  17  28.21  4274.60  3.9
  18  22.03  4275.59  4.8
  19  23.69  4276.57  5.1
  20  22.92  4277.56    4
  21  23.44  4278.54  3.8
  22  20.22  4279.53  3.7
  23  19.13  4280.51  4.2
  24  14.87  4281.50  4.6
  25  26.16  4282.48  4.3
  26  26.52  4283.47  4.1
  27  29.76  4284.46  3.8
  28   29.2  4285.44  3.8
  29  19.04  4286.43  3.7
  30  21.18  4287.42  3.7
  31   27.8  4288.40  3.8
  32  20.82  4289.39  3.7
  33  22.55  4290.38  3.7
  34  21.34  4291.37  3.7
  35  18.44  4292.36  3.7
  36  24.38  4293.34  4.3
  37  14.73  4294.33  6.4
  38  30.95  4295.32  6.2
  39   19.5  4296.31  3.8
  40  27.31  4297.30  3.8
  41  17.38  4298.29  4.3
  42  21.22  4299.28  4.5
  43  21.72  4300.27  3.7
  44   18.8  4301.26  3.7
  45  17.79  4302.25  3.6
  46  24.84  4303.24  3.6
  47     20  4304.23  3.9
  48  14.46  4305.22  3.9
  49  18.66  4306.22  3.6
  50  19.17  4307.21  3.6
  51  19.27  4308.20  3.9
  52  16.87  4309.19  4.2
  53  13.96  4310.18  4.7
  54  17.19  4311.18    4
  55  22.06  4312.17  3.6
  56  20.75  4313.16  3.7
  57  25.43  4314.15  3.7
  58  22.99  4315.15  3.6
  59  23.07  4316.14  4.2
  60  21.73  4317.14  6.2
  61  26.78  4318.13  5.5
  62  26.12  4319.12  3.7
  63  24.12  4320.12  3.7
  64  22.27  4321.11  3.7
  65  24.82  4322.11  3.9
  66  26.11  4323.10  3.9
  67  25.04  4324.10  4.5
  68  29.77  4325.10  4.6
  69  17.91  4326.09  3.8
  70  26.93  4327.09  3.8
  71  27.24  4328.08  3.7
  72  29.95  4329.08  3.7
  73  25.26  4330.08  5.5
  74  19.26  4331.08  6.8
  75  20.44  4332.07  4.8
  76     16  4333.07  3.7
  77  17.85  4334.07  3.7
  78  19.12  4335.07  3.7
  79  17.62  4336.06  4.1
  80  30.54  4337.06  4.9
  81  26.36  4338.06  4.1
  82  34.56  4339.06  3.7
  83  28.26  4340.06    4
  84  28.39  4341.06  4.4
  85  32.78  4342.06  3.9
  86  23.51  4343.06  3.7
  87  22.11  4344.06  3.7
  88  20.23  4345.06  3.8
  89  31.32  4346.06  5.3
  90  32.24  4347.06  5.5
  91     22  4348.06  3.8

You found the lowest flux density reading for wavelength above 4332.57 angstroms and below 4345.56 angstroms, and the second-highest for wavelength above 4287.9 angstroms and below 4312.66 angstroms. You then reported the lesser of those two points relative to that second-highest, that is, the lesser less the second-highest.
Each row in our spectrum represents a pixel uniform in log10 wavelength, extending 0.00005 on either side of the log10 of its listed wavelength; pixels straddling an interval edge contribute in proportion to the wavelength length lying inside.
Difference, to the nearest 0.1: -11.8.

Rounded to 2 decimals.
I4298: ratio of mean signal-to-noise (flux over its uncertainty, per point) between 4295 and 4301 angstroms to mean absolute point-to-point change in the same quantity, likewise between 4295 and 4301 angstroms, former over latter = 3.71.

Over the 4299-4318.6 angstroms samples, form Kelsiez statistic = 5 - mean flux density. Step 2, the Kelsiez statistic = -15.3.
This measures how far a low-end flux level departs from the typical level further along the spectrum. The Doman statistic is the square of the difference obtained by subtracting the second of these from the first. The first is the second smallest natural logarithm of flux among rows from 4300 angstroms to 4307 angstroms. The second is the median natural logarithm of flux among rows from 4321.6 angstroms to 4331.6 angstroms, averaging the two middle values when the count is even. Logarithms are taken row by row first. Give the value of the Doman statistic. 0.13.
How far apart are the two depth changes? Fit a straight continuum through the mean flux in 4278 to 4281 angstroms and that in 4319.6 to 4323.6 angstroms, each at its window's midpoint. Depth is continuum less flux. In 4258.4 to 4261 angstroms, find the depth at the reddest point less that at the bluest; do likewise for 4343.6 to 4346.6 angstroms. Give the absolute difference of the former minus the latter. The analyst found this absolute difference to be 10.6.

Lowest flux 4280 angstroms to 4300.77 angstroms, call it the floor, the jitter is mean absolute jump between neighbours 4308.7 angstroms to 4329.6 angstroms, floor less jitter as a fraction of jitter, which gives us 3.6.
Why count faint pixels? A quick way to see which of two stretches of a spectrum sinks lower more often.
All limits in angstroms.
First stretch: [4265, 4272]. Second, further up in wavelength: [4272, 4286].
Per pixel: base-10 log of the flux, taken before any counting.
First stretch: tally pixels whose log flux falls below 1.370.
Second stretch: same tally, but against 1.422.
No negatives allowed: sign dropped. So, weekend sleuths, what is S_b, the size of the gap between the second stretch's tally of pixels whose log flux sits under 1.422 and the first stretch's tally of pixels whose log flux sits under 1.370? 7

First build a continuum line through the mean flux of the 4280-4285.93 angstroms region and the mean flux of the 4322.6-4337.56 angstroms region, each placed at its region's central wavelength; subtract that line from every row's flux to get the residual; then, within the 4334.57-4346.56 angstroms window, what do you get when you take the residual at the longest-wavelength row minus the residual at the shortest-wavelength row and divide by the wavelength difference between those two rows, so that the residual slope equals 1.1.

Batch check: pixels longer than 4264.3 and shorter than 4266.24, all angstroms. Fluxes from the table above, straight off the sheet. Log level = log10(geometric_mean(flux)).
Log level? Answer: 1.282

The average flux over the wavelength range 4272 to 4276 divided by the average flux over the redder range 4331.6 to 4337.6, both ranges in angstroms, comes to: 1.04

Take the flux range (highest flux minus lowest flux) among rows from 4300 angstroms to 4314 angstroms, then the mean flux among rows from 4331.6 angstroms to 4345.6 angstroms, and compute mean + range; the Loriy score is 35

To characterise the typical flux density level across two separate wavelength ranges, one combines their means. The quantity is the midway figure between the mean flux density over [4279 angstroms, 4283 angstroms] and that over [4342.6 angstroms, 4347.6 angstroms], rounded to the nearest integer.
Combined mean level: 23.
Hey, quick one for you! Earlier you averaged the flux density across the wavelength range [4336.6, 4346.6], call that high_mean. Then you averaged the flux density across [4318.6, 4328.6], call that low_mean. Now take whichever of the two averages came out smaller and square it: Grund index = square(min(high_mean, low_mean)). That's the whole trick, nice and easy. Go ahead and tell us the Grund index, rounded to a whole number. 627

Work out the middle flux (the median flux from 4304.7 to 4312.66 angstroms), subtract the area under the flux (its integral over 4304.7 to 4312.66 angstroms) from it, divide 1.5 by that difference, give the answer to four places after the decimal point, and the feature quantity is -0.0122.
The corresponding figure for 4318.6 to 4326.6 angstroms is -0.0088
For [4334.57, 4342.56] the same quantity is -0.0079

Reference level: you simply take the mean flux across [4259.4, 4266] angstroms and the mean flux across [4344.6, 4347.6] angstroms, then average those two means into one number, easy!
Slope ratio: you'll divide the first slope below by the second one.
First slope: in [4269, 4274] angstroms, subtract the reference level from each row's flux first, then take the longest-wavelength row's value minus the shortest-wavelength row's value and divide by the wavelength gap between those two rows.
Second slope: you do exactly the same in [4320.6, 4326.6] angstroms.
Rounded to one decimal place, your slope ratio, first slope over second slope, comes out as 1.0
